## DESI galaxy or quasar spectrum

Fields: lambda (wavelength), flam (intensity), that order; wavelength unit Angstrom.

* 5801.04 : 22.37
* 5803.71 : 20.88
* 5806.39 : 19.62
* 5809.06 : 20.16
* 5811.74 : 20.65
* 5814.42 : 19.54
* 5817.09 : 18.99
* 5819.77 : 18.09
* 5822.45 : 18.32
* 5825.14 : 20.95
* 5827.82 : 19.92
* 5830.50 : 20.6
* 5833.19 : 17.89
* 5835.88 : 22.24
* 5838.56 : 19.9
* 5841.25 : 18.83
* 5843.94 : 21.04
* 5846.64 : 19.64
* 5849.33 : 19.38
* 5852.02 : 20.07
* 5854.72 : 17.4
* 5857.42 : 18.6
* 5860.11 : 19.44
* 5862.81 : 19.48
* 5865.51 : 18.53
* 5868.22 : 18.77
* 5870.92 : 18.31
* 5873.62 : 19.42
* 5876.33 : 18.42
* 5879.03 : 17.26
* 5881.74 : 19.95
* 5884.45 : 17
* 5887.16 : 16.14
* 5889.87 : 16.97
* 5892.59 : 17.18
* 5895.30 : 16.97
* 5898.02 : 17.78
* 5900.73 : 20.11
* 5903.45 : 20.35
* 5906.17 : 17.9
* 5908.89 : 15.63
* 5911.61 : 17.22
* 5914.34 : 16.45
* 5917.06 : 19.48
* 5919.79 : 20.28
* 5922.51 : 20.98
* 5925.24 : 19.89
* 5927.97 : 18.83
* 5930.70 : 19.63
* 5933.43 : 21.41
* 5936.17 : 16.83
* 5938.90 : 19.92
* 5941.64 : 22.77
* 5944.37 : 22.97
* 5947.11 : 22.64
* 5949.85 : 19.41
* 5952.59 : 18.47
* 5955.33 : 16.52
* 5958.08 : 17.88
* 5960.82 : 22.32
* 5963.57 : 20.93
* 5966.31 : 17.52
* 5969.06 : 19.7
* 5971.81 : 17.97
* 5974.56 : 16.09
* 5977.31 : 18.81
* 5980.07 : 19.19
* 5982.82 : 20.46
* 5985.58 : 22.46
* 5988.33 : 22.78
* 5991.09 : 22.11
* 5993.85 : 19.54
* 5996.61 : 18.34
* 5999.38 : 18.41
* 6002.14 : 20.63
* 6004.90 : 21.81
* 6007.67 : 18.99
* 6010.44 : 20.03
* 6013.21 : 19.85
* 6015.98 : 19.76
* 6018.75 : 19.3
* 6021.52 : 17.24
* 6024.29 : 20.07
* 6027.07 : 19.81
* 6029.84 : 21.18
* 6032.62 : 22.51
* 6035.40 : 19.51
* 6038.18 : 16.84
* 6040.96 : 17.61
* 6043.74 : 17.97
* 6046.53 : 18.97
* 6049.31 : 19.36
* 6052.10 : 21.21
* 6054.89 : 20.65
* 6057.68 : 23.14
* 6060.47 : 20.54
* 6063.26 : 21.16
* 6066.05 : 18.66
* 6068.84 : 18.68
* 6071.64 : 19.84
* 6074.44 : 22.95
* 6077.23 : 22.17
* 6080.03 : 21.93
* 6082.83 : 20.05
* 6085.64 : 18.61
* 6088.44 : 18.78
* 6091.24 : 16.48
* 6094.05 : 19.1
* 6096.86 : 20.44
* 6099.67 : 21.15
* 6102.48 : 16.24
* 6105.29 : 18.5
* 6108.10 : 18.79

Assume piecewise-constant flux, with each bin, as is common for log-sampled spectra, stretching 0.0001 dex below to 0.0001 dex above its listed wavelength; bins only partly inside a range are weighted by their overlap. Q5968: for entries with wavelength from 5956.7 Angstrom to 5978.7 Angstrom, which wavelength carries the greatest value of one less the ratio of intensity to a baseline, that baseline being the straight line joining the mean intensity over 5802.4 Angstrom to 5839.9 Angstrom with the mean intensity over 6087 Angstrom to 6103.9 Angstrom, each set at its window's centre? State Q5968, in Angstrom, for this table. 5974.56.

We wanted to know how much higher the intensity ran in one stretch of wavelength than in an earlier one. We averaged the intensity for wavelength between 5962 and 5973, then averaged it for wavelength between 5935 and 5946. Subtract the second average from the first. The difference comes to -1.6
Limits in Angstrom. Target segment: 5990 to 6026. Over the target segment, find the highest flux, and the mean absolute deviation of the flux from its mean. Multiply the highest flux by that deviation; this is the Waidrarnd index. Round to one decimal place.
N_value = 21.7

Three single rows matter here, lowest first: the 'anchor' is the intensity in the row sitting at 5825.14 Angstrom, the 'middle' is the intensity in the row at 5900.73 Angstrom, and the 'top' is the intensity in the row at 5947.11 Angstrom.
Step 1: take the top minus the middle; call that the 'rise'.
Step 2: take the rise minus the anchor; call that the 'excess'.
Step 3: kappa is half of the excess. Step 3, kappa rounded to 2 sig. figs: -9.2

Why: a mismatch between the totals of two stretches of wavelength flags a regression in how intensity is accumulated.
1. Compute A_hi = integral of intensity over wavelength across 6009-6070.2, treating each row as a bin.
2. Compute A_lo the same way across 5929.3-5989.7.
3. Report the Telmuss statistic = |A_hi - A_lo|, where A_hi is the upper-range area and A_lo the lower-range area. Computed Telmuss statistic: 9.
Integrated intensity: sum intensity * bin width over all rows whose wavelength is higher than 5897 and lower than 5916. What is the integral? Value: 341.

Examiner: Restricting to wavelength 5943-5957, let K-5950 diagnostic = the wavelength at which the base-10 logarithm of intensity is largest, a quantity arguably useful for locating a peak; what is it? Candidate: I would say 5944.37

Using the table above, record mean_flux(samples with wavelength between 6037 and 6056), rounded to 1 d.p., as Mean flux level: 18.9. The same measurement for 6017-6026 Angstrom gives 18.9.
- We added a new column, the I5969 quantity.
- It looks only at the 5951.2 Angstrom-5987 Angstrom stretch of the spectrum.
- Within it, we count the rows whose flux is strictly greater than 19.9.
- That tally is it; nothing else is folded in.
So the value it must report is 4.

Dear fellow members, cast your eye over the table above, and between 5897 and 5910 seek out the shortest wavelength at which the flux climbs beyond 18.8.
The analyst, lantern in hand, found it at 5900.73 Angstrom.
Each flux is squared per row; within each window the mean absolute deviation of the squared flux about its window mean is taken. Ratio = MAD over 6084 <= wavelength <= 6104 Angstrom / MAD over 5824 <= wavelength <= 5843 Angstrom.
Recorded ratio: 1.19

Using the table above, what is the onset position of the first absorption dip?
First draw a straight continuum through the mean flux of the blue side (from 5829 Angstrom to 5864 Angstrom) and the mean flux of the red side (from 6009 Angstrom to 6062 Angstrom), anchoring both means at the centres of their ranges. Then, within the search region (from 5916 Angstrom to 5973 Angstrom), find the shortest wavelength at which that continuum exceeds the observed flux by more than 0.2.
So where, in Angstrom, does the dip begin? 5927.97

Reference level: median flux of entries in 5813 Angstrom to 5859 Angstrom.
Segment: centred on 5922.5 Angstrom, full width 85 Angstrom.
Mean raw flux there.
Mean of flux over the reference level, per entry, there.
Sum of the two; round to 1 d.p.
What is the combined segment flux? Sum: 20.0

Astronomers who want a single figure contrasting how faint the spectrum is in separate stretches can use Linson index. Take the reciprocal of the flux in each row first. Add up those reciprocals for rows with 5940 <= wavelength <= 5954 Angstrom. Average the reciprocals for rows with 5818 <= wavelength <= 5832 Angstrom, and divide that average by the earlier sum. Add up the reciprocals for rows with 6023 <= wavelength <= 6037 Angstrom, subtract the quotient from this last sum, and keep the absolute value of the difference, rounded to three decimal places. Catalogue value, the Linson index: 0.027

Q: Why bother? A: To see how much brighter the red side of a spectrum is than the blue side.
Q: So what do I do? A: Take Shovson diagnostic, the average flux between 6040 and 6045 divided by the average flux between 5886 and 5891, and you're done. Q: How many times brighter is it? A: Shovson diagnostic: 1.1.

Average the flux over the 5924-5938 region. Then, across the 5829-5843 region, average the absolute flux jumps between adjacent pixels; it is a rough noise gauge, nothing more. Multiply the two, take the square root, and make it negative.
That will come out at -7.1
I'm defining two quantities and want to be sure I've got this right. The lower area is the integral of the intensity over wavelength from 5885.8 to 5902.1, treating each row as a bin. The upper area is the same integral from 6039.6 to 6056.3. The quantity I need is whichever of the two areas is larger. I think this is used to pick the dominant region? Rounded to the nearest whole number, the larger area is 322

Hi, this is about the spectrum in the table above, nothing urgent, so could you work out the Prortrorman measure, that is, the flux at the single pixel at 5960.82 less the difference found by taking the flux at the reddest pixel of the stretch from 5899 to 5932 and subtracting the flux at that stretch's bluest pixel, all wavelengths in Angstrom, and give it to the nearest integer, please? 23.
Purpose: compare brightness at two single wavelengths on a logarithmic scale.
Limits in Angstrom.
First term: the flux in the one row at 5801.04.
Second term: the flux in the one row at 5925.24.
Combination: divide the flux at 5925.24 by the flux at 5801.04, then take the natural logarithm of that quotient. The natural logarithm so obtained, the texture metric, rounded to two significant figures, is -0.12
